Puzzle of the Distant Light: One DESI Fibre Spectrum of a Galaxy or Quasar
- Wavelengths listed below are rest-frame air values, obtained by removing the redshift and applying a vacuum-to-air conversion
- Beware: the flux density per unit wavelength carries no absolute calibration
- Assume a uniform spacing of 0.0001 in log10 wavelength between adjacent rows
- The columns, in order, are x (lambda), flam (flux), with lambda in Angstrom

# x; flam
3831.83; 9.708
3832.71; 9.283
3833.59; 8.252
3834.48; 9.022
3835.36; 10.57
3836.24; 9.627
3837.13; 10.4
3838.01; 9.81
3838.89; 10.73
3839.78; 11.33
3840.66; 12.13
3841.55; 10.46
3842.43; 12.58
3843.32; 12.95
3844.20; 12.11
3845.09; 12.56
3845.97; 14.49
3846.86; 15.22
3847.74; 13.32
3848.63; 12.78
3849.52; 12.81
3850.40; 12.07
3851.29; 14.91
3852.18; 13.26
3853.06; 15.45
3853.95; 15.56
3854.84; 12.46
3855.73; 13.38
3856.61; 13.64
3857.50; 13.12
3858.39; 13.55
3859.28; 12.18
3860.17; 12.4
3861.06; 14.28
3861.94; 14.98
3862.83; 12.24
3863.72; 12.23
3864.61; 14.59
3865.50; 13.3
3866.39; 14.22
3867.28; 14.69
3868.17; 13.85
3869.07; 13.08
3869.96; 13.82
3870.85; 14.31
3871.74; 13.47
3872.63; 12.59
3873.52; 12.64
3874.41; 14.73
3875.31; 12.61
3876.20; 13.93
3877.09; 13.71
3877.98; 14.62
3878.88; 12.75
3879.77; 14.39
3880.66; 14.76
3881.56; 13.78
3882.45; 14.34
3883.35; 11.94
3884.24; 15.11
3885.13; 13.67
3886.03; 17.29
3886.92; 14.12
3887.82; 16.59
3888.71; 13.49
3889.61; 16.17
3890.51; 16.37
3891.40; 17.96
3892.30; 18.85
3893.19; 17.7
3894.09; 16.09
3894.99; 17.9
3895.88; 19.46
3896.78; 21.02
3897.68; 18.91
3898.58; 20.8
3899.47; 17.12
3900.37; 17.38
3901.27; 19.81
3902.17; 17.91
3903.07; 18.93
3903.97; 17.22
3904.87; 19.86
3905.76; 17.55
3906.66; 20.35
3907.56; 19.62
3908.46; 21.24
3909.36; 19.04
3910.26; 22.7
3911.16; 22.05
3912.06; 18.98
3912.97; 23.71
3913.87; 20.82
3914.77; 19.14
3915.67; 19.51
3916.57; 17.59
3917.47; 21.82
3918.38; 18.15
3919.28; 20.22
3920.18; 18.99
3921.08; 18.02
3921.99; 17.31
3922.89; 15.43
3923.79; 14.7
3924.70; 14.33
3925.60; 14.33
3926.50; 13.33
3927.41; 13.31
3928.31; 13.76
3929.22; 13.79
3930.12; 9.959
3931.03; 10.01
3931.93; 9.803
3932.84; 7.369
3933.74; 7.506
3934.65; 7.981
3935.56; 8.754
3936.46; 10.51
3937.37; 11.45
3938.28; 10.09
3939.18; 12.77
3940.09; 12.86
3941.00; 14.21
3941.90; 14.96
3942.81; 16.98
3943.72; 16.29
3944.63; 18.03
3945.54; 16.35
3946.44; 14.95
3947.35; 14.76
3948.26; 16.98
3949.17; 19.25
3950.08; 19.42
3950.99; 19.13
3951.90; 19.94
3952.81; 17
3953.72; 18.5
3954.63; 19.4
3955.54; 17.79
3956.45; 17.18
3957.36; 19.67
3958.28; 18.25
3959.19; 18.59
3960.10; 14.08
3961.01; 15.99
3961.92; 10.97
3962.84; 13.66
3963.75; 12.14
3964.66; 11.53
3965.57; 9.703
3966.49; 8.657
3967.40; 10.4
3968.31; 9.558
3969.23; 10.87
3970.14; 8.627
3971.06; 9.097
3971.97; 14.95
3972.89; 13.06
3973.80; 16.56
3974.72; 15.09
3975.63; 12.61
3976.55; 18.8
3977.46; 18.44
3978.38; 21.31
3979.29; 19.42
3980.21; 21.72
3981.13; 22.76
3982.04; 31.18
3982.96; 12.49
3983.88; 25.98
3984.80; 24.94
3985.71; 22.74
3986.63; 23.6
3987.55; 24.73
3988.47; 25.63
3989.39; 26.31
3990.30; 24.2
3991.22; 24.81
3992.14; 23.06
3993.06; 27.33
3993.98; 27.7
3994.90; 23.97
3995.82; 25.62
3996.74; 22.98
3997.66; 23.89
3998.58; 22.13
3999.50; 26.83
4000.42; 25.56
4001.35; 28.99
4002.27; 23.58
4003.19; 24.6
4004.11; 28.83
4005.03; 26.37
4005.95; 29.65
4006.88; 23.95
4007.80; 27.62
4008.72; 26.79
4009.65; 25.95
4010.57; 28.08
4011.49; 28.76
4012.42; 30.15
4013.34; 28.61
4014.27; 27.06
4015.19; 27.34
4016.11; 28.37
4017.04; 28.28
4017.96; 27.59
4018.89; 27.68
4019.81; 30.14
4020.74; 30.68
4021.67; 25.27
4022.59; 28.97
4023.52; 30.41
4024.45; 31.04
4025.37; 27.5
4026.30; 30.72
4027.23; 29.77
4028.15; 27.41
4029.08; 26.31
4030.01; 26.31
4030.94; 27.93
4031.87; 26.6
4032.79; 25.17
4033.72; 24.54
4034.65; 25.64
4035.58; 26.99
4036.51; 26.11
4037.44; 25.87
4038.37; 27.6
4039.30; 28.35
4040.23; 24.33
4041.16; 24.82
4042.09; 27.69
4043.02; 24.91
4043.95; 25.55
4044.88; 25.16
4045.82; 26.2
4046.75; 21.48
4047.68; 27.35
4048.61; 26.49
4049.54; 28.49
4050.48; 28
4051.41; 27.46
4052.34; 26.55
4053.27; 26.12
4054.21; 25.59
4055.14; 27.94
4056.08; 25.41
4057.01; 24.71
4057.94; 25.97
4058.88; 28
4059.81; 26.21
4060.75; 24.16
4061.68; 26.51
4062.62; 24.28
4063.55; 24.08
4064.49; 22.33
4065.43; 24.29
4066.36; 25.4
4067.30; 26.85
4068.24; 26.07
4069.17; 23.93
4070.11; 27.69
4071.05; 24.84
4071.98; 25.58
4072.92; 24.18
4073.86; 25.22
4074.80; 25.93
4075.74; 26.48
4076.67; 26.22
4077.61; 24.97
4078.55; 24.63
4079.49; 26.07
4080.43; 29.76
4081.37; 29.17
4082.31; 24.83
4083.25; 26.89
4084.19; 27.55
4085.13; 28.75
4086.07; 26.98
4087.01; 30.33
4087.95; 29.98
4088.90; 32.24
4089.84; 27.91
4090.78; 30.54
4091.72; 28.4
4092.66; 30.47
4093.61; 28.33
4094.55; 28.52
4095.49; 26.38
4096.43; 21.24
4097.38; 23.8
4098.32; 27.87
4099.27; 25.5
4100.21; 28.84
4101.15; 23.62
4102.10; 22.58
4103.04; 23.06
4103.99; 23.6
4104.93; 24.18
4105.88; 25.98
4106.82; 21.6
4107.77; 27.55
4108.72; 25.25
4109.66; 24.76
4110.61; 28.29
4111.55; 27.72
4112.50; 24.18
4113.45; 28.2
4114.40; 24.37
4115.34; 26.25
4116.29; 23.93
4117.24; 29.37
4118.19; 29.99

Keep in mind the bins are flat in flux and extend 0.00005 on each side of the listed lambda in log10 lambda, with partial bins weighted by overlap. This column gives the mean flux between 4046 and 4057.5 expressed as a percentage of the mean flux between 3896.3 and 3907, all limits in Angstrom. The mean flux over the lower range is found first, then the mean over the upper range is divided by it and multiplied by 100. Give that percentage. 139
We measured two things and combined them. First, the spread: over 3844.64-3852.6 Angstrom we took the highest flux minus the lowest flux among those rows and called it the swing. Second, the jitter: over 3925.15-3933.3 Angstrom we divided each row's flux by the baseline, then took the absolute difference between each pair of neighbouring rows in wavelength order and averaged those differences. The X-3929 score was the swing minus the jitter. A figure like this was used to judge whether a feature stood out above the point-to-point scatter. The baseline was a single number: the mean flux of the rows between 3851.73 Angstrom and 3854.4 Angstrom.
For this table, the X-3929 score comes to 3.1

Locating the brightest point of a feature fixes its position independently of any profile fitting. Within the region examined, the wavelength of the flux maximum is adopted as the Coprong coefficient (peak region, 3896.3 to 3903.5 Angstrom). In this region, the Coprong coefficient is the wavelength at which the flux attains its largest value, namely 3896.78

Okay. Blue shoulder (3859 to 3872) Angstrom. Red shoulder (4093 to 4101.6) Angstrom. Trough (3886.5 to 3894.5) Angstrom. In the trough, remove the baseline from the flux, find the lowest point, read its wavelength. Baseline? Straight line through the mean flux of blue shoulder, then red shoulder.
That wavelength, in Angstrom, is 3888.71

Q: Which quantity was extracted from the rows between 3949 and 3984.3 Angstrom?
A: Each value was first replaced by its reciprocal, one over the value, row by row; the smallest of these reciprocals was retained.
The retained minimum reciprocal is 0.0321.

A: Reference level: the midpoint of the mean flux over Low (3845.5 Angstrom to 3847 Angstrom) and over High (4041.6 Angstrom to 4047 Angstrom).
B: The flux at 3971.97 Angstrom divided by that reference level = 0.75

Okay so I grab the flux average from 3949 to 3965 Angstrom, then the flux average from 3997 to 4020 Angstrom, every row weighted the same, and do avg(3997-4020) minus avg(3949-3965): 10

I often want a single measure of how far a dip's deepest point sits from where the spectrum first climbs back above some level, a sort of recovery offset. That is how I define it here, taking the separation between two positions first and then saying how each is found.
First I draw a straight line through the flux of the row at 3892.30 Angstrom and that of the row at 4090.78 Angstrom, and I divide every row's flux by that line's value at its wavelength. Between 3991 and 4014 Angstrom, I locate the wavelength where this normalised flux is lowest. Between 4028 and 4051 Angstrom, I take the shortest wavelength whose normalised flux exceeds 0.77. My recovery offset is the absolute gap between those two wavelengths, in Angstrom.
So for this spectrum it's 29.6 Angstrom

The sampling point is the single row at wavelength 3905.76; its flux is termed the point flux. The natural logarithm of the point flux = 2.9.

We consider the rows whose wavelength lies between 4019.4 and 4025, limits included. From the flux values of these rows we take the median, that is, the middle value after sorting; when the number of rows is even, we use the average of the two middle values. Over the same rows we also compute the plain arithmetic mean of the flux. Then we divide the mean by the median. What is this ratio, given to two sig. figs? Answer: 0.97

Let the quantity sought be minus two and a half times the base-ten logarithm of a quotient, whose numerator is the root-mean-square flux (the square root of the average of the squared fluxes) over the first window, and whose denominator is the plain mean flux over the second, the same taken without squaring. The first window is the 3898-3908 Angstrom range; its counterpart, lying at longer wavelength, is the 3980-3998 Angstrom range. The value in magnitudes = 0.28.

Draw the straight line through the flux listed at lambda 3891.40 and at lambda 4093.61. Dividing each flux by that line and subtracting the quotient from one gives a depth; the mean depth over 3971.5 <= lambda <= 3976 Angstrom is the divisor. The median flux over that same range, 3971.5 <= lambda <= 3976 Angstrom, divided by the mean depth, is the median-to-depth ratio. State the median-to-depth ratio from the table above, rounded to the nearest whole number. 43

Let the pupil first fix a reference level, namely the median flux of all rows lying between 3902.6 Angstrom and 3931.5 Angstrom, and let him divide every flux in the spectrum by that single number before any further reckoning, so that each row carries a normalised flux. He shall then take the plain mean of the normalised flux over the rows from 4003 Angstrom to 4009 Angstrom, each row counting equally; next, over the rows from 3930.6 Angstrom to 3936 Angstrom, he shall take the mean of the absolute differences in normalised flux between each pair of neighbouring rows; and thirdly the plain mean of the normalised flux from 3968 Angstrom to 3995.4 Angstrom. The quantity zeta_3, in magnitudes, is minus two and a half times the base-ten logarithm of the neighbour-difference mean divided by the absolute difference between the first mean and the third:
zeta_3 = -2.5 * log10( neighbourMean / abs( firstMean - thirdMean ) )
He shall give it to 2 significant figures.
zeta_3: 2.3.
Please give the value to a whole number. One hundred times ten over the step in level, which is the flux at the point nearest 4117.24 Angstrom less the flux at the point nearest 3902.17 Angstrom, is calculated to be 87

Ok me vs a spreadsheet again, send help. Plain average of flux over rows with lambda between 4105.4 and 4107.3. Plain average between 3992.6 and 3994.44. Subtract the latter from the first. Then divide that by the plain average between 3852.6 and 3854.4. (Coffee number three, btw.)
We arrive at -0.24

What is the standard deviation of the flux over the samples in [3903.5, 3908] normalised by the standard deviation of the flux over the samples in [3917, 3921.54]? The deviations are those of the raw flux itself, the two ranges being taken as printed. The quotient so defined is 0.90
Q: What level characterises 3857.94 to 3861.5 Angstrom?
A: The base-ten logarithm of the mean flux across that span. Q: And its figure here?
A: 1.12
